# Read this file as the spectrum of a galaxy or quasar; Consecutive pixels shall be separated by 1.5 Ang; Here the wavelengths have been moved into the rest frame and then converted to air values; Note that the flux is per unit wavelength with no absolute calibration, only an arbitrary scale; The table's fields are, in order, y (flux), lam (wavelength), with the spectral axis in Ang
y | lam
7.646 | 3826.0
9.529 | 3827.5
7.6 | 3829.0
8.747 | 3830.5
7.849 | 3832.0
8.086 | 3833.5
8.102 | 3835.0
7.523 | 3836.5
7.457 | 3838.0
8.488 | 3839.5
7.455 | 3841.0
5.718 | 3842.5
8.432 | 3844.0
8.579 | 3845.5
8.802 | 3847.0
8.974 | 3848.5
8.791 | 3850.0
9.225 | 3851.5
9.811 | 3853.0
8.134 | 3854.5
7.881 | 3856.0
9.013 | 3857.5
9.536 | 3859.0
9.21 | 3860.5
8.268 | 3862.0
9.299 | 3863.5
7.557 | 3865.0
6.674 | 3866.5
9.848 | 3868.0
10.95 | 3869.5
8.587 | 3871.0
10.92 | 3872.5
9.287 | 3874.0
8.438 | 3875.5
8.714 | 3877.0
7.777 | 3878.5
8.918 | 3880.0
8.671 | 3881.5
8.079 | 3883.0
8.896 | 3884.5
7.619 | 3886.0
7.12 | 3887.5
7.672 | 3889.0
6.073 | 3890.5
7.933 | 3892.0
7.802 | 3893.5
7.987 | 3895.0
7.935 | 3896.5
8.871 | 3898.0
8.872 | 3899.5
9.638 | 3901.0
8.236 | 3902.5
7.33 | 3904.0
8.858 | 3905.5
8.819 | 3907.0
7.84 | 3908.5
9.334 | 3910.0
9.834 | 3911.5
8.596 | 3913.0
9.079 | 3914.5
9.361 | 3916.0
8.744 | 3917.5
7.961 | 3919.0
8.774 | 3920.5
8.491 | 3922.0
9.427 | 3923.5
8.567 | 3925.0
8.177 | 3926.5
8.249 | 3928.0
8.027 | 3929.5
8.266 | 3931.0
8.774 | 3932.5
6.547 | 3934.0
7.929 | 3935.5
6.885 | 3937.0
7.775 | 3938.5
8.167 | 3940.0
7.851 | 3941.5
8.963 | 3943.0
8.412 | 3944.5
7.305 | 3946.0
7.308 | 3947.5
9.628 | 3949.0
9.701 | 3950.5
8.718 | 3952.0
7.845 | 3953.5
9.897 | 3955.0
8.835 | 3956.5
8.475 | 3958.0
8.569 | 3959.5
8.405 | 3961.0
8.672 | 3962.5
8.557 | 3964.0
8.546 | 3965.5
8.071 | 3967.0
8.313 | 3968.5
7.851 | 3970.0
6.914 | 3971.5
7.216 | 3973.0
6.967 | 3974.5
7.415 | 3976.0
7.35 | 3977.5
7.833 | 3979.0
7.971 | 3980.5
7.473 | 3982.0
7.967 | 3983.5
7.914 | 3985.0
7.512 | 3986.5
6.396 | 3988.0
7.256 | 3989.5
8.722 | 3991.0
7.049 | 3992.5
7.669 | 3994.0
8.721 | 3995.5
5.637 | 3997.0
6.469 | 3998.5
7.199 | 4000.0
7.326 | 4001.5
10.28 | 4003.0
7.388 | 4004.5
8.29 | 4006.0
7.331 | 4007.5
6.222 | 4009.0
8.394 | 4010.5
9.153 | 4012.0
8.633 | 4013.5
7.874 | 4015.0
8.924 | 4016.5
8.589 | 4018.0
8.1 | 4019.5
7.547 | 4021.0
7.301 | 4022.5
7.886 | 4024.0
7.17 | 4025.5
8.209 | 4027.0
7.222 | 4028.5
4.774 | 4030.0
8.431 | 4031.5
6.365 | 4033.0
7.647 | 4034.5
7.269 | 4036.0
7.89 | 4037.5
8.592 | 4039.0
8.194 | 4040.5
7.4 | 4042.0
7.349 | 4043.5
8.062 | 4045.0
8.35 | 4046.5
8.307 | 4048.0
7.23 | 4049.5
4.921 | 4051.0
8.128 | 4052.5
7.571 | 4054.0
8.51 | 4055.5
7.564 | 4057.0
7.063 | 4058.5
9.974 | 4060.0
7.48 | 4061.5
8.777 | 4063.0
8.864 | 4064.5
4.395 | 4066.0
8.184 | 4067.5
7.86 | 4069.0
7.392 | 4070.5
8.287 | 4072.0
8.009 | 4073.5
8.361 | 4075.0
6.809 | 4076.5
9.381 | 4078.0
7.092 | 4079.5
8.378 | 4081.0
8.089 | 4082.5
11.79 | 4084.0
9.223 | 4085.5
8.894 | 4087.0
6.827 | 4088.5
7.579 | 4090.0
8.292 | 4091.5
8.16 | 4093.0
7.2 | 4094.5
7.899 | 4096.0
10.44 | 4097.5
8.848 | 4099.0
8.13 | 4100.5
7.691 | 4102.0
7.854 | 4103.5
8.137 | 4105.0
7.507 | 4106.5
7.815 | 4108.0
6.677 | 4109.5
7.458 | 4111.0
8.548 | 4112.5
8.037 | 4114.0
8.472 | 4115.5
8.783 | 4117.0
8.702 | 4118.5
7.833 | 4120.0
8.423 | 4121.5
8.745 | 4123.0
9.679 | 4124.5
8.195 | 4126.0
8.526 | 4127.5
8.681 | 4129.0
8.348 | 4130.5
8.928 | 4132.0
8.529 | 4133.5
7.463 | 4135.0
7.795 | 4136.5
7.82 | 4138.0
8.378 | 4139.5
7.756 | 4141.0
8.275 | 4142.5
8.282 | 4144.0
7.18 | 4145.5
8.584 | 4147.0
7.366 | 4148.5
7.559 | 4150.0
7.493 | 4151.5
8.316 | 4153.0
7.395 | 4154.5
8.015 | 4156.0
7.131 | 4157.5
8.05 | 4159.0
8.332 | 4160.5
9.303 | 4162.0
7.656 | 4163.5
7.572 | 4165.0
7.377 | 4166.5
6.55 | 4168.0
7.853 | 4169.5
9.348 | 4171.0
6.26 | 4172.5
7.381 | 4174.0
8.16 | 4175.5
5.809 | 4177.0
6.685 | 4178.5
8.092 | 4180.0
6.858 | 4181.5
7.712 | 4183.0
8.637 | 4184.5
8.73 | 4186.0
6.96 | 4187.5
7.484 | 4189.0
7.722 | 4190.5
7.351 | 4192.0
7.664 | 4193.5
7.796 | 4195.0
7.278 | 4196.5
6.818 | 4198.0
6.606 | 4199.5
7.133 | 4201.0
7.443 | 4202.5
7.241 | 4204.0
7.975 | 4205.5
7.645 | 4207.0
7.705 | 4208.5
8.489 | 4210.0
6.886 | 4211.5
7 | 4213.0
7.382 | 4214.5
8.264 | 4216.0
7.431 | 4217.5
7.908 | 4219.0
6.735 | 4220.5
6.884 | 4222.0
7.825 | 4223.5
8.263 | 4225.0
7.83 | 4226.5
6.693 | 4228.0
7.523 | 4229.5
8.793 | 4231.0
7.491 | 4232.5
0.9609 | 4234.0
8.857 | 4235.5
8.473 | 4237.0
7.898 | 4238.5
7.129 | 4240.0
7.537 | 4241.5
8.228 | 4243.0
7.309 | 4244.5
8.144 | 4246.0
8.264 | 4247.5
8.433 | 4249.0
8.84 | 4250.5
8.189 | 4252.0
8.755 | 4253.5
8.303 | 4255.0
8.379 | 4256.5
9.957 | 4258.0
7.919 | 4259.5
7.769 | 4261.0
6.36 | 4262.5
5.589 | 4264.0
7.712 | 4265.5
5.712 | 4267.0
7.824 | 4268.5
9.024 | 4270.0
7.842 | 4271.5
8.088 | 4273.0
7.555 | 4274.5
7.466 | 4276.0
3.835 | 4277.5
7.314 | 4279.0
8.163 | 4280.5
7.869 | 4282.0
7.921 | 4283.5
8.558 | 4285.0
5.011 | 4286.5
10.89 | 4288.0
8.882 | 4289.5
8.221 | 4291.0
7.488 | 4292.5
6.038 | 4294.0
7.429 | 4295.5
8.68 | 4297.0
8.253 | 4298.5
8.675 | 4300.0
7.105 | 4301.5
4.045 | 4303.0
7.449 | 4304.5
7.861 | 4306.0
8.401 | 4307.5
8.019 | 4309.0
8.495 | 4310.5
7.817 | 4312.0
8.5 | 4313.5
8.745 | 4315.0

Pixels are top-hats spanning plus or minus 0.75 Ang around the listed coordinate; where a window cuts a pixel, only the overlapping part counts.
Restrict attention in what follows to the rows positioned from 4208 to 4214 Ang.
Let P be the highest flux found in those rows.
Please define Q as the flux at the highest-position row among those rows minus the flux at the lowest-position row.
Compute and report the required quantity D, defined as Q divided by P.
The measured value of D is -0.083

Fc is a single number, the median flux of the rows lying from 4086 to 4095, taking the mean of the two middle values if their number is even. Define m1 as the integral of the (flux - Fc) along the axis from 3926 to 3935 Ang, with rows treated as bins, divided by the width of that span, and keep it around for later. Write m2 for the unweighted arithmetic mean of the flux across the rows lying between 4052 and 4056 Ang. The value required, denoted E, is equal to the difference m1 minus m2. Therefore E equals -7.9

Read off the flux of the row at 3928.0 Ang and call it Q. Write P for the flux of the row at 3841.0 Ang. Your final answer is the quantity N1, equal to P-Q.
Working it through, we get -0.8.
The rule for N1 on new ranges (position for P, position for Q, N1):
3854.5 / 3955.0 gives -1.8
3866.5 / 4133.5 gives -1.9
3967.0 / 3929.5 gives 0.0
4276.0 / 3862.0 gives -0.8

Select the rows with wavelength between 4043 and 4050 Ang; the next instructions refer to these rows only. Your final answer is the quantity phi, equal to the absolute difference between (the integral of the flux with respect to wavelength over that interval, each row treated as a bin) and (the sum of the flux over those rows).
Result 16.0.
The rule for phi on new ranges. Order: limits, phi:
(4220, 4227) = 15.1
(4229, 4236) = 12.7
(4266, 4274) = 23.1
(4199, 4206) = 14.6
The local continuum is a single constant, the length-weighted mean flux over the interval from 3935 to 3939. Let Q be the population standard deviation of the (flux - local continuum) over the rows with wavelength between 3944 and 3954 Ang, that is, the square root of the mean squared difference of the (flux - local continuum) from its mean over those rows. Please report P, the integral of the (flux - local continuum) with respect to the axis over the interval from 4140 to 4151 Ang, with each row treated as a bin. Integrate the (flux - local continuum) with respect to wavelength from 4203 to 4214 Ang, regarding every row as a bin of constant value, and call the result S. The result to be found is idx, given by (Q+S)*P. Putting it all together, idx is 7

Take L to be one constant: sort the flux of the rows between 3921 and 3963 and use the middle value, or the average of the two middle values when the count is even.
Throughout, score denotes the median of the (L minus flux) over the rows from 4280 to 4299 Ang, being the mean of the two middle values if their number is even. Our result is 0.2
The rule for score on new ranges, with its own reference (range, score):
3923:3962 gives 0.1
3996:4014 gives 1.0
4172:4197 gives 0.9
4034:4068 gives 0.5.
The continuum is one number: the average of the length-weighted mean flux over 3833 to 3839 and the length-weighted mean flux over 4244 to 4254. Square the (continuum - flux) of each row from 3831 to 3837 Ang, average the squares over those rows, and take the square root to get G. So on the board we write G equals 0.28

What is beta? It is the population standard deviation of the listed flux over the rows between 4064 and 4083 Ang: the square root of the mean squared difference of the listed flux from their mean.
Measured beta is 1.2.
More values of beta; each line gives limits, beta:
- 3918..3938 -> 0.7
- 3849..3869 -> 0.9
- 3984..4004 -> 1.1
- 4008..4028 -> 0.8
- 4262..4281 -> 1.3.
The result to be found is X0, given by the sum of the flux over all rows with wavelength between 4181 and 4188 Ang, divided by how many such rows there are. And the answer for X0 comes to 7.8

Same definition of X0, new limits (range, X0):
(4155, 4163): 8.2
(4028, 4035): 6.9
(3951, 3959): 8.8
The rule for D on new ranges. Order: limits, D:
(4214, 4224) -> 0.054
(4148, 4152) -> 0.017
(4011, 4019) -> -0.062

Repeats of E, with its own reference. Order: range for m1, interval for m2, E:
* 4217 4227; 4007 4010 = -7.1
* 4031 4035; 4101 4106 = -8.4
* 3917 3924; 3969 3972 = -6.6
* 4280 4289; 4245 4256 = -8.2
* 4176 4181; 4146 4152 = -8.7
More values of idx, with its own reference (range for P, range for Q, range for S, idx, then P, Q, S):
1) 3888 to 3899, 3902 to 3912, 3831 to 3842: 14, 3.0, 0.8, 4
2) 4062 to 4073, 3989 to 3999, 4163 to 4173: 3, 2.1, 1.0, 1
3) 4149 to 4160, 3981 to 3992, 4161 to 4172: 13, 2.5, 0.7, 5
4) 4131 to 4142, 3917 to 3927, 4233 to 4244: -31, 6.8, 0.4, -5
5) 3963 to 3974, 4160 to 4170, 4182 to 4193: 19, 4.7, 0.8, 3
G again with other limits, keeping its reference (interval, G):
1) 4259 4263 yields 0.99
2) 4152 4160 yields 0.52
